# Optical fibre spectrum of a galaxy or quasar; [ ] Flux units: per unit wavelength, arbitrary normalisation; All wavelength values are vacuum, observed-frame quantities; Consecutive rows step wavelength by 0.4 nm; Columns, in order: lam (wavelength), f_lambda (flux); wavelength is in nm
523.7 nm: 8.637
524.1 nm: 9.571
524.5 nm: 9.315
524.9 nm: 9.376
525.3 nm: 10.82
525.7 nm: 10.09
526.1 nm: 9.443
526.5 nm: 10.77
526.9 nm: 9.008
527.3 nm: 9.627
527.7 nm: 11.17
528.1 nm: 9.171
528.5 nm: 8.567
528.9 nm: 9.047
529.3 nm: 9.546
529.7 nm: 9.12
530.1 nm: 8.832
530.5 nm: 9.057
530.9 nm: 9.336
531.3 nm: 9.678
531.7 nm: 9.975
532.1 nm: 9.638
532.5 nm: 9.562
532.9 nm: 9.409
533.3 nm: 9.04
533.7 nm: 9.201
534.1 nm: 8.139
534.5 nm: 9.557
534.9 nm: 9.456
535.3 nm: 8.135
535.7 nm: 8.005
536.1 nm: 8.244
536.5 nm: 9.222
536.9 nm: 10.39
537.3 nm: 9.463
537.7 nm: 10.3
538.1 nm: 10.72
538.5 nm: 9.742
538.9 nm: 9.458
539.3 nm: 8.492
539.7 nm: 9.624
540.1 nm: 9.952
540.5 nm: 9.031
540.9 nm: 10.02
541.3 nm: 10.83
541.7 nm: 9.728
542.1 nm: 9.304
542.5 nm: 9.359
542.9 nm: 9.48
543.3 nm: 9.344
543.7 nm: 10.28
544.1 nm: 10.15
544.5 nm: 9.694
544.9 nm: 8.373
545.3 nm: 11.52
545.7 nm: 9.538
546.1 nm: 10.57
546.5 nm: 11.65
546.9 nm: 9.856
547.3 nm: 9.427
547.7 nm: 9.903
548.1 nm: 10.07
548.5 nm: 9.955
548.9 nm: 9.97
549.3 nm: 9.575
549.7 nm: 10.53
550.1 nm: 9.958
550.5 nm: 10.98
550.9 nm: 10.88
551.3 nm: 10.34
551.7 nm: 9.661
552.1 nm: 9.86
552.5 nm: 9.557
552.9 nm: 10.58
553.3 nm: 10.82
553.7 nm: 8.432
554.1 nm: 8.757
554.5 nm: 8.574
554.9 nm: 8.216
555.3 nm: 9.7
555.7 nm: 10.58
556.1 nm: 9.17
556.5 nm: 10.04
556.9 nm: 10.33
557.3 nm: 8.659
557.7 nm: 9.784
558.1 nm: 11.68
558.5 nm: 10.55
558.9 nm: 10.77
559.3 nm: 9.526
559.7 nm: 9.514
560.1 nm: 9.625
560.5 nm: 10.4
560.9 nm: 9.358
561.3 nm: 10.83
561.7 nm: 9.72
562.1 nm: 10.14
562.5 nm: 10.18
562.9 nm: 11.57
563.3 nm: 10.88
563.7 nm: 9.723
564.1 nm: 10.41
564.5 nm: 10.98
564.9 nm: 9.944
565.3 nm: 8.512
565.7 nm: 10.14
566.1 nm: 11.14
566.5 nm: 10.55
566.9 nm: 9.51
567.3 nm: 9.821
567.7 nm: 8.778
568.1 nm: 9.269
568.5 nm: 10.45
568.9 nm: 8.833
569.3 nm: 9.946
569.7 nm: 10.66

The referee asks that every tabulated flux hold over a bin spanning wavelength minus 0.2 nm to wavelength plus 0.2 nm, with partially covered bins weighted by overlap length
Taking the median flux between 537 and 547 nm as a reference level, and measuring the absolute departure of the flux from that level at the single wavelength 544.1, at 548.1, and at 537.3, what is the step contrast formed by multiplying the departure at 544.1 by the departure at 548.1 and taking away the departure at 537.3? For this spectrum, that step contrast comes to -0.12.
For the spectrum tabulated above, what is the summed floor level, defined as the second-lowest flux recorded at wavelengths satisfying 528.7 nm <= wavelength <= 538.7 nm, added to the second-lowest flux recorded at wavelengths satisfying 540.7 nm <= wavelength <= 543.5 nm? 17.5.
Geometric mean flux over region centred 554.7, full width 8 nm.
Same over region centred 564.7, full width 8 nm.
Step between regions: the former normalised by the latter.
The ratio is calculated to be 0.97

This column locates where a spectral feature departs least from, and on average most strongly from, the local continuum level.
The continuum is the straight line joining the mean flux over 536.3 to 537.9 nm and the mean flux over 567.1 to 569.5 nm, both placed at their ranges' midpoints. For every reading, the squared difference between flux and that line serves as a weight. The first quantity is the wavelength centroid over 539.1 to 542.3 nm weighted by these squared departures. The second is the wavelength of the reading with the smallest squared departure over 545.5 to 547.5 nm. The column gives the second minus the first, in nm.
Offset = 6.64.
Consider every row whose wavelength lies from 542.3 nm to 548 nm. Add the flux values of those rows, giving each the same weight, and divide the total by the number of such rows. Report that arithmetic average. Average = 9.9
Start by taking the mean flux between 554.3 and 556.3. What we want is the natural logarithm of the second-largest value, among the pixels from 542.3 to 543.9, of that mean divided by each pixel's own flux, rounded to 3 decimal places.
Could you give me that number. -0.012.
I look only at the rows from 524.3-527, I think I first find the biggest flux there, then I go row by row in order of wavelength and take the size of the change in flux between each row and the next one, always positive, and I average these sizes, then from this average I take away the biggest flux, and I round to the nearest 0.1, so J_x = -9.8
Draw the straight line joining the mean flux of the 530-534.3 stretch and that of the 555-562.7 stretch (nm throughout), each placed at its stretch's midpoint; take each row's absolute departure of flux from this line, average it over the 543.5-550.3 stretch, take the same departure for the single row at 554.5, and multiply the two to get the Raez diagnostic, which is 0.78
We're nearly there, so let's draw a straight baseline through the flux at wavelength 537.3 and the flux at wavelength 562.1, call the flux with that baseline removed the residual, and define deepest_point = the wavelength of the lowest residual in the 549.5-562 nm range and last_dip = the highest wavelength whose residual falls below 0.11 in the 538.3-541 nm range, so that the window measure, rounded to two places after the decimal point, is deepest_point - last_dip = 14.40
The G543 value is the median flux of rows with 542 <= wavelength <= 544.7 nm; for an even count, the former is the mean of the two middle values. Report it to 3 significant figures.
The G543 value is 9.48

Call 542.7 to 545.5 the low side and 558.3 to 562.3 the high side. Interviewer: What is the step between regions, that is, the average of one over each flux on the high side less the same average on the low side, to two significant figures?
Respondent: -0.0027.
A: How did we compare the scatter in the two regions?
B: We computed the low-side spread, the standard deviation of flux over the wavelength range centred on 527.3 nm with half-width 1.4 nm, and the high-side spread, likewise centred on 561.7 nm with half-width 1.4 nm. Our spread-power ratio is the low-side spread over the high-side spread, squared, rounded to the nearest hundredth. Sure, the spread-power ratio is 1.71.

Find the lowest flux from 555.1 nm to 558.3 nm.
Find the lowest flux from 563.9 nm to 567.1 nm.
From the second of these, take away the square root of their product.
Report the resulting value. -0.1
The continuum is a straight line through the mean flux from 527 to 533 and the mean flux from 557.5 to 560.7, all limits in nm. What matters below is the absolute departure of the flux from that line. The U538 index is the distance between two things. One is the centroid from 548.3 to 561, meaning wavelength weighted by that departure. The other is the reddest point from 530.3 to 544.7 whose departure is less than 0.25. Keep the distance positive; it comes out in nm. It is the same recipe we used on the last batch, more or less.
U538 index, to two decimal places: 10.78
